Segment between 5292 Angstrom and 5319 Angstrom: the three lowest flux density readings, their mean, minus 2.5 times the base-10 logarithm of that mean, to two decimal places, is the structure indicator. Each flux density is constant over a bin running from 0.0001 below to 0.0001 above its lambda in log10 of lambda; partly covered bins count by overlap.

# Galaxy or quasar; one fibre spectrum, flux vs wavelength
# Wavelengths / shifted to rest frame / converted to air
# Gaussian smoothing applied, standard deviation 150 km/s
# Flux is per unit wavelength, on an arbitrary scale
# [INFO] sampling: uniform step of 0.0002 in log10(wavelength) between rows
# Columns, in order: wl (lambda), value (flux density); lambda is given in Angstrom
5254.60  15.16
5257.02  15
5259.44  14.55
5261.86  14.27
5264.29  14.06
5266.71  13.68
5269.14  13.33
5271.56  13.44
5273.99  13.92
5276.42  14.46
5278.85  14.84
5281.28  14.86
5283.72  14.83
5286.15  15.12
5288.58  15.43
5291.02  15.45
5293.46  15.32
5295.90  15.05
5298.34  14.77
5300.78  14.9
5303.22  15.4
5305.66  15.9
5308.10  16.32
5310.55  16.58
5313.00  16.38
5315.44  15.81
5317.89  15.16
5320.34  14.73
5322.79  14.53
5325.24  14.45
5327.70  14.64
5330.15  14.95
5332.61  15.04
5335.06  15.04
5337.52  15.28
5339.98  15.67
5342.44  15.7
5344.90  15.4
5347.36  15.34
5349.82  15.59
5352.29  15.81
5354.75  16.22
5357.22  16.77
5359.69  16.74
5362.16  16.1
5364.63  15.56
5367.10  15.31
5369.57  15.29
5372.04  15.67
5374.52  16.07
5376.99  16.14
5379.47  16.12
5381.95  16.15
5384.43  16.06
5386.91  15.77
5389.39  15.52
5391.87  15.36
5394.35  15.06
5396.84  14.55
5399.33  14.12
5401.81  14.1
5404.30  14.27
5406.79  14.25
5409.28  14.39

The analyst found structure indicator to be -2.93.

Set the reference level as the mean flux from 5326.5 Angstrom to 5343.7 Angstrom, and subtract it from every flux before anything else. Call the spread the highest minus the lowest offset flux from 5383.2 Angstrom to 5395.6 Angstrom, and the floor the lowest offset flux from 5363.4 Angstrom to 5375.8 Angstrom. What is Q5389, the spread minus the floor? 0.9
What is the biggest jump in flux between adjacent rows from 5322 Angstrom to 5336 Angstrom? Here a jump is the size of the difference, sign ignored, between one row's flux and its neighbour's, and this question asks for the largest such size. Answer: 0.31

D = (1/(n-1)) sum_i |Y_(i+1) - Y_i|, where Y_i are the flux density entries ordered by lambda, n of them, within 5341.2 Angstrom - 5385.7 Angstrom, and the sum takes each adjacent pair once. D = 0.251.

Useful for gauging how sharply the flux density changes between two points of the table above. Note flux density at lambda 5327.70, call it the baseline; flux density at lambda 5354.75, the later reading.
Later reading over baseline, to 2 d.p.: 1.11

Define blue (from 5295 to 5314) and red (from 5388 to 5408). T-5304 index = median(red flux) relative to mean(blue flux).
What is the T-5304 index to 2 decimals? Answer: 0.92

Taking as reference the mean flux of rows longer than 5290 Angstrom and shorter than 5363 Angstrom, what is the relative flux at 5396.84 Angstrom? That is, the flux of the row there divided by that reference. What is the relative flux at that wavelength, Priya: 0.94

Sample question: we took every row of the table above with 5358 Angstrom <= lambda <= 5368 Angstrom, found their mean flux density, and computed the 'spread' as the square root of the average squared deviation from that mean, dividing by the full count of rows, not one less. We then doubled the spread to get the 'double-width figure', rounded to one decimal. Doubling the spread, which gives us 1.1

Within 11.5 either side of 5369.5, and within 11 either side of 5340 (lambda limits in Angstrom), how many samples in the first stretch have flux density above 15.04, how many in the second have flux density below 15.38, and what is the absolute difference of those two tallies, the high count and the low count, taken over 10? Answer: 0.40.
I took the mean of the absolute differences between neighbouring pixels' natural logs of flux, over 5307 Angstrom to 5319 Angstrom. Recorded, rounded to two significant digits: 0.026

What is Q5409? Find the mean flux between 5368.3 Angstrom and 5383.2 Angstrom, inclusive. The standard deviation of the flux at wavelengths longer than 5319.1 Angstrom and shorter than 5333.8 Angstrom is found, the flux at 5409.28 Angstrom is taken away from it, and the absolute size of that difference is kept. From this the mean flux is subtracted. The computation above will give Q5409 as -1.7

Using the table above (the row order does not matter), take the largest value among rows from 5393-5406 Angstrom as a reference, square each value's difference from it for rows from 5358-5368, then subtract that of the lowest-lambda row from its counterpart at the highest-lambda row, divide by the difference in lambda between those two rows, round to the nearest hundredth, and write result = -0.37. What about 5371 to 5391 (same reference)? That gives -0.01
